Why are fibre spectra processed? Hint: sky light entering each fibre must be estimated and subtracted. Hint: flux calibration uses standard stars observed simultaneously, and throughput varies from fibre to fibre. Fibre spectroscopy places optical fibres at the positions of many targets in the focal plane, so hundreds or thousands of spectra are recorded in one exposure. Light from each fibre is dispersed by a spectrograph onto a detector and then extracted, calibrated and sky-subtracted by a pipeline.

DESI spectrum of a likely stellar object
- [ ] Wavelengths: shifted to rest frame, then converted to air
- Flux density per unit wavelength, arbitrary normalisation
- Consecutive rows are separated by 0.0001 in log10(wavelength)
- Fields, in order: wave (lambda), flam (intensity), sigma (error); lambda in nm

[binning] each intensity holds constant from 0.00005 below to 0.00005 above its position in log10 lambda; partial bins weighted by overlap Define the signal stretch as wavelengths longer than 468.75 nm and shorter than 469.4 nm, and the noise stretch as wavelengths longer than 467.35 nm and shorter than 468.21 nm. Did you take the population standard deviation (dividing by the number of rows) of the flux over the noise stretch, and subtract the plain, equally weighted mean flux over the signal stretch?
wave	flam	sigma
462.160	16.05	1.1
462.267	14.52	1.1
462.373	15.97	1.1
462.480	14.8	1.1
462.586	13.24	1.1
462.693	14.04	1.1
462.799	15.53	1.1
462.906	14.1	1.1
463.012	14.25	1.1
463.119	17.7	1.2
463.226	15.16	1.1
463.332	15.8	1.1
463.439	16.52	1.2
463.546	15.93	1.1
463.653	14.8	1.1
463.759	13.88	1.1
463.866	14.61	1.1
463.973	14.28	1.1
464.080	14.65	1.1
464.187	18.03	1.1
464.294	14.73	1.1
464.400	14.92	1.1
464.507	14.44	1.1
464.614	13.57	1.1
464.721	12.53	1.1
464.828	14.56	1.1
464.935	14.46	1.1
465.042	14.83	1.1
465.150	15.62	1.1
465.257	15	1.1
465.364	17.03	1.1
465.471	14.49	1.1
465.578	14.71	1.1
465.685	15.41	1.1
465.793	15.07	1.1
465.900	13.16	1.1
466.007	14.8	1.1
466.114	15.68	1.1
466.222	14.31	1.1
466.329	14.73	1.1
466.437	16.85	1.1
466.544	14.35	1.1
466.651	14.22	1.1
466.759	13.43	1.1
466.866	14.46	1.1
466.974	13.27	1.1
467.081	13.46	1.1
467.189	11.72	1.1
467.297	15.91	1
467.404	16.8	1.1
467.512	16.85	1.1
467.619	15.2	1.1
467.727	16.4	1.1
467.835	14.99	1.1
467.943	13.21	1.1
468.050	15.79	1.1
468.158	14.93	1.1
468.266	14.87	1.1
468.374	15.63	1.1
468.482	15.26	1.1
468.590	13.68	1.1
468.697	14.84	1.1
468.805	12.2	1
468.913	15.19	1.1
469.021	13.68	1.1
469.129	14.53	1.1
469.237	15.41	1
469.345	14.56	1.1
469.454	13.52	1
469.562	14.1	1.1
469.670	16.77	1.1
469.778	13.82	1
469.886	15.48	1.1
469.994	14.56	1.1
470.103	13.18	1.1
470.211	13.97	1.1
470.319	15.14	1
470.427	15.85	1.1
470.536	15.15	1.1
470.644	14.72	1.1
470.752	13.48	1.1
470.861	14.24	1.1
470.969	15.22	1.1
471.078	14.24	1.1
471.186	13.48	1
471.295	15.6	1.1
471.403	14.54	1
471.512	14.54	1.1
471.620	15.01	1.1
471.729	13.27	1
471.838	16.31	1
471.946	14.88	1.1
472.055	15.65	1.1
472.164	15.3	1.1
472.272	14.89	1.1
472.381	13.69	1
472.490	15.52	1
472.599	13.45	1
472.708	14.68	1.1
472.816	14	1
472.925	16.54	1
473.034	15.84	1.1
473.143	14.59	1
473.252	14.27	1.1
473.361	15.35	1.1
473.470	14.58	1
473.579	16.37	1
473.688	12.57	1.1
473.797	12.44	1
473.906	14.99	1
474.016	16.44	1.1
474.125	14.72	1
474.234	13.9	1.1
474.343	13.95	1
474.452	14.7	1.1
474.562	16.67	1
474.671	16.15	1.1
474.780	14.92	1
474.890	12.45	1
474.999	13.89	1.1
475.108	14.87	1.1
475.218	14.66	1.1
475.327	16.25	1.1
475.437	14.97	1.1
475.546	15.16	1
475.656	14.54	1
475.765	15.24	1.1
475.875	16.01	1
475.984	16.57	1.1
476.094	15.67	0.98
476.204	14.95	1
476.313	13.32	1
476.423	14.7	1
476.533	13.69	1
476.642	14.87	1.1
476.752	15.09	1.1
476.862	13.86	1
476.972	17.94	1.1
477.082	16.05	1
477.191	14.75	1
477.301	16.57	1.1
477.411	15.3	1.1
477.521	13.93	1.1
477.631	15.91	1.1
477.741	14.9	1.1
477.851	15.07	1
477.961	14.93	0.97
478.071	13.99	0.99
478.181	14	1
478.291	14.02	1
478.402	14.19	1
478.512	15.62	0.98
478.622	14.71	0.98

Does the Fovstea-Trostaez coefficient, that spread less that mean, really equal -13.1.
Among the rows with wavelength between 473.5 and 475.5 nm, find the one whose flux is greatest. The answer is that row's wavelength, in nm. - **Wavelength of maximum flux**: 474.562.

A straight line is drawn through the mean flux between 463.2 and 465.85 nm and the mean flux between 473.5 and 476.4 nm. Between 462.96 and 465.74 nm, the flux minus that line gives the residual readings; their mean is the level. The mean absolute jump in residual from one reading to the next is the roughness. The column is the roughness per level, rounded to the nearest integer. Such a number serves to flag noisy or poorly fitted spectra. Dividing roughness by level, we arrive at 17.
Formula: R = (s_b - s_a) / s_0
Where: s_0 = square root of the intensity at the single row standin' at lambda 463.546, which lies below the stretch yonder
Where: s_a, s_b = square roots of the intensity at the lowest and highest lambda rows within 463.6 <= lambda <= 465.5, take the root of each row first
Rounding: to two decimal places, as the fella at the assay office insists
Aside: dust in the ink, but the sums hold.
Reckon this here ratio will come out -0.01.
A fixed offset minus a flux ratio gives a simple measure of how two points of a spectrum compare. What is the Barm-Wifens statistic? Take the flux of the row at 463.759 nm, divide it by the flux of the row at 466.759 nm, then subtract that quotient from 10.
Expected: 8.97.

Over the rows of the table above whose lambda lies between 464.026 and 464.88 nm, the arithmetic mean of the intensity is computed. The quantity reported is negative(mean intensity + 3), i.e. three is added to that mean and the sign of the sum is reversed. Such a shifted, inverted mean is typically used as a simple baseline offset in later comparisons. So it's -17.7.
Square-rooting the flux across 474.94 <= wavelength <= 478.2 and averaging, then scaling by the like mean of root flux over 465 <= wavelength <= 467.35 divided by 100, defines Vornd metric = 0.148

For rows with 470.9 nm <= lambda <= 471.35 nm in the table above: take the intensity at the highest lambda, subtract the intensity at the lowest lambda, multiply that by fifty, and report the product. 19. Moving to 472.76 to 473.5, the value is 29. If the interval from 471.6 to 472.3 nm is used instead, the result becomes -6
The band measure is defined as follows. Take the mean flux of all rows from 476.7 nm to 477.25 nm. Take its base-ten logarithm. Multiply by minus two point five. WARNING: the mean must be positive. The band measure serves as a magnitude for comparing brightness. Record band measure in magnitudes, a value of -2.98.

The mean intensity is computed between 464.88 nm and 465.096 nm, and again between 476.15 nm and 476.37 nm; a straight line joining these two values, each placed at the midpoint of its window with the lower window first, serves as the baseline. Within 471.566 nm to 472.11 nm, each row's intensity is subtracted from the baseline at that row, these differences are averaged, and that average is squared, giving 0.47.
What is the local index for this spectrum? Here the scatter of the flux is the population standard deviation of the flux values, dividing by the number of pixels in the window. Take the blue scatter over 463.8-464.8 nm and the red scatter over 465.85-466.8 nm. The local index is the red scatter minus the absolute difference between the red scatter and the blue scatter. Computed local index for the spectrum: 0.72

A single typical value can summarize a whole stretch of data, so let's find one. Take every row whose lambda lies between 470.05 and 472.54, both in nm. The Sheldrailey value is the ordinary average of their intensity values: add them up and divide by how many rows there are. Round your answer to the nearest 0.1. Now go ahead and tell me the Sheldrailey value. 14.7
